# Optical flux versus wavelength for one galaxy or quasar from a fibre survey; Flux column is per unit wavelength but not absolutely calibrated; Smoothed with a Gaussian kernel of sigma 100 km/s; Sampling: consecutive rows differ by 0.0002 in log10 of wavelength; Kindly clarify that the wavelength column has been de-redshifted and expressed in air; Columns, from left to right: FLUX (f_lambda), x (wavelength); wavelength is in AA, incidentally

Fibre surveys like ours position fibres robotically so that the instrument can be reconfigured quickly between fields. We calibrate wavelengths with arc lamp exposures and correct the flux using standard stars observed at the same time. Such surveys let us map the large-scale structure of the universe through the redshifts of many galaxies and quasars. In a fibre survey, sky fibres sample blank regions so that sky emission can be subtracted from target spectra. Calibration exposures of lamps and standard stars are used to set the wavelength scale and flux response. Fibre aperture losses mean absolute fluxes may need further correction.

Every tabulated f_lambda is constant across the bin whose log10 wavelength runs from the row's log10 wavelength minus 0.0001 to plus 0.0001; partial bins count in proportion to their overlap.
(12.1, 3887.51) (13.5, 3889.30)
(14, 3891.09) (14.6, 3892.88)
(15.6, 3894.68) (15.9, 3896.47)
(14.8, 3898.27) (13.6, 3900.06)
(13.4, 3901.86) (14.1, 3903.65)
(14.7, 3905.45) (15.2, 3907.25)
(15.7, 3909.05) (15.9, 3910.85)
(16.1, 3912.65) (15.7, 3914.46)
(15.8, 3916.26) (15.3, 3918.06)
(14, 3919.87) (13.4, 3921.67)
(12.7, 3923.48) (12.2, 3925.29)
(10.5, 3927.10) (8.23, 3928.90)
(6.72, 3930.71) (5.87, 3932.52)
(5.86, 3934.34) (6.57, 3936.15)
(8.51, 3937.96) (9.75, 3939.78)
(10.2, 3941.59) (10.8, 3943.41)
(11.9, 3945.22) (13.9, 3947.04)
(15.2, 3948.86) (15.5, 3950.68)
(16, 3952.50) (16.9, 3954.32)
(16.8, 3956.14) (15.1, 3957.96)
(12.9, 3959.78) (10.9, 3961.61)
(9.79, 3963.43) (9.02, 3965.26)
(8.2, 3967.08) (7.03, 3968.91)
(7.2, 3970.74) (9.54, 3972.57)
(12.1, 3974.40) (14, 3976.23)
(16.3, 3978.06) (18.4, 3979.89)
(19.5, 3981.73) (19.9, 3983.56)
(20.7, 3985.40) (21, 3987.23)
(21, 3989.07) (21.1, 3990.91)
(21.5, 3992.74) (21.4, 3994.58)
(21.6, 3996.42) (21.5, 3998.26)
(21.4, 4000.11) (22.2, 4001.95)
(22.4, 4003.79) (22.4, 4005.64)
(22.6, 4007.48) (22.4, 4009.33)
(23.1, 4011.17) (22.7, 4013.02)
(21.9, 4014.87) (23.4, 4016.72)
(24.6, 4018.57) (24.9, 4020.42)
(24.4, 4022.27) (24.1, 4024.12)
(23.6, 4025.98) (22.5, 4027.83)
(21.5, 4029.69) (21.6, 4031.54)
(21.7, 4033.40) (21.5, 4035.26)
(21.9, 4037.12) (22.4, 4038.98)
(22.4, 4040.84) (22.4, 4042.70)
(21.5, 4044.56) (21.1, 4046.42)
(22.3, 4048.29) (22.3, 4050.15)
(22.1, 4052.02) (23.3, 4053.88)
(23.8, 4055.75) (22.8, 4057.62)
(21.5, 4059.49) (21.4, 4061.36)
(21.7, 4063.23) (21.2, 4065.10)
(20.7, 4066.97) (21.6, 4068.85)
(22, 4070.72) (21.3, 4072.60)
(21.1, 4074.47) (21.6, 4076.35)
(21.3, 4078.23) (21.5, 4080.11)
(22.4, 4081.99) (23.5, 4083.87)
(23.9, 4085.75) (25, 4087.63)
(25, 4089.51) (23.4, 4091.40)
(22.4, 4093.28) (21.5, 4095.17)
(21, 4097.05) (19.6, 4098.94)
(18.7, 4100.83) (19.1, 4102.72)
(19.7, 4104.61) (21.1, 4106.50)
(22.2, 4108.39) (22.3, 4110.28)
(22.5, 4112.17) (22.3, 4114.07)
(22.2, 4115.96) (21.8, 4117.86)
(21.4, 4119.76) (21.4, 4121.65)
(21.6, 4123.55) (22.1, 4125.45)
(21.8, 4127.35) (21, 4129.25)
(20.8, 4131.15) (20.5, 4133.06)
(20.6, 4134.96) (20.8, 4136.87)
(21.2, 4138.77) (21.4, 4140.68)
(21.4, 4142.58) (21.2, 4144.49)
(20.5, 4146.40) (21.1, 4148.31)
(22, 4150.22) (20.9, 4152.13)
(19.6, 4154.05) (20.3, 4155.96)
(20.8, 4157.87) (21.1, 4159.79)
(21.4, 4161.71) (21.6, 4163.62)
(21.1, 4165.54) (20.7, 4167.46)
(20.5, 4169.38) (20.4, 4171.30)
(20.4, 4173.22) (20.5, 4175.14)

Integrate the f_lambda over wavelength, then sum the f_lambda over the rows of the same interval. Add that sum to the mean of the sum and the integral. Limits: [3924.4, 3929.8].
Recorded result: 74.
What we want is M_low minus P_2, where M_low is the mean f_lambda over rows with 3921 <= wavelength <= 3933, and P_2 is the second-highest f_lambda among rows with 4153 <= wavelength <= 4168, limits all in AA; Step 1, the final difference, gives -11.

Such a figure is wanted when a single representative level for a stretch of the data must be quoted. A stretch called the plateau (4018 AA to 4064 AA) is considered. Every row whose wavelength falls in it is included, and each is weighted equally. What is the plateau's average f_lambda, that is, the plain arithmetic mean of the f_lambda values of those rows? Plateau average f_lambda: 22.5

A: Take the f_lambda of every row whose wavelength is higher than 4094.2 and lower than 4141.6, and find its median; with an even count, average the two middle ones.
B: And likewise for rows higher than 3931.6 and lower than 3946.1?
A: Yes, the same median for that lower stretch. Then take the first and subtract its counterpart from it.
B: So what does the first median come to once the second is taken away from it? 12.3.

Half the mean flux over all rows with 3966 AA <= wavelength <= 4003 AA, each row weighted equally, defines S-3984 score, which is 8.6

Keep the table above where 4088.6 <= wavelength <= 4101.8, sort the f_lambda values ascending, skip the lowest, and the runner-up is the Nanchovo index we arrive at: 19.6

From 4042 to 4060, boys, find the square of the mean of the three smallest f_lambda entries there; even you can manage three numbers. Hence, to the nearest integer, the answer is 457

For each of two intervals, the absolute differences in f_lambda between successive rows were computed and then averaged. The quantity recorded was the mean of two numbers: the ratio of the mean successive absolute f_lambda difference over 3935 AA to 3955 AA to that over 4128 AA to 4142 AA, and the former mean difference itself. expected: 2.7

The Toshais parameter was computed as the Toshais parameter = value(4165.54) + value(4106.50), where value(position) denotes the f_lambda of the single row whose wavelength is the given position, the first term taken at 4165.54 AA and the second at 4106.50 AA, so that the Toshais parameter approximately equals 42.2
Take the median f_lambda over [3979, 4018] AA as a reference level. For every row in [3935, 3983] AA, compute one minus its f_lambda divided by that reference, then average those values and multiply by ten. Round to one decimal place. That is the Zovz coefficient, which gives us 4.2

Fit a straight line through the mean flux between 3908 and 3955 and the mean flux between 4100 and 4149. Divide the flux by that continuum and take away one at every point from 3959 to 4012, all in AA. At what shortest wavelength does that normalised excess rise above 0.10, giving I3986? 3978.06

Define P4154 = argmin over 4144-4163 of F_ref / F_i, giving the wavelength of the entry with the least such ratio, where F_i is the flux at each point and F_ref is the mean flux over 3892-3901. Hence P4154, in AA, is 4150.22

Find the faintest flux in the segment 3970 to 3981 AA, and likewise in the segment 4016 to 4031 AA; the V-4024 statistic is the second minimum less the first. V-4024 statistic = 14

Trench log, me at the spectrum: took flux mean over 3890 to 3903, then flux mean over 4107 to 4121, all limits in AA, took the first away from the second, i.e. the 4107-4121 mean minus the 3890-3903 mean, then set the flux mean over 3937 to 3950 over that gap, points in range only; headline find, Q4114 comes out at 1.5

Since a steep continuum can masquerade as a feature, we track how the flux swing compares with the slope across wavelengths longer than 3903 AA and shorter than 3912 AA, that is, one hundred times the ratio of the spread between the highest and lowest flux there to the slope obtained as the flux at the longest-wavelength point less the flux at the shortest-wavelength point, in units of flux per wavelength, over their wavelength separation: 720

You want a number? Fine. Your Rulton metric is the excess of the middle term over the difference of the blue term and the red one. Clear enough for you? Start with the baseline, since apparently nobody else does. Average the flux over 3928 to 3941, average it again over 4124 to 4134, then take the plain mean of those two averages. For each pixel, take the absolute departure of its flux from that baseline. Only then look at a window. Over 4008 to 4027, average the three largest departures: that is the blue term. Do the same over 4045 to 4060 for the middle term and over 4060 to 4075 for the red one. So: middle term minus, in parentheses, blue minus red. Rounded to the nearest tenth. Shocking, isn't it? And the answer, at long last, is 6.1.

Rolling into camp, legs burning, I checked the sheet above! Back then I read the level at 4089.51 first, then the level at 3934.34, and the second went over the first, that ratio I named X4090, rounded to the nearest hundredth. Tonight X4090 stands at 0.23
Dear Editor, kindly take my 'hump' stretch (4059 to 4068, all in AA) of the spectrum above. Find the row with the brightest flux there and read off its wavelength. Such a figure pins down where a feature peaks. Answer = 4063.23 AA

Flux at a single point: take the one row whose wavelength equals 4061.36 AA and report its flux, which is 21.4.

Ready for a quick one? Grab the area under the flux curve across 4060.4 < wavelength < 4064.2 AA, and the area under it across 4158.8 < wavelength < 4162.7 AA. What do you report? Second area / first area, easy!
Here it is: 1.01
